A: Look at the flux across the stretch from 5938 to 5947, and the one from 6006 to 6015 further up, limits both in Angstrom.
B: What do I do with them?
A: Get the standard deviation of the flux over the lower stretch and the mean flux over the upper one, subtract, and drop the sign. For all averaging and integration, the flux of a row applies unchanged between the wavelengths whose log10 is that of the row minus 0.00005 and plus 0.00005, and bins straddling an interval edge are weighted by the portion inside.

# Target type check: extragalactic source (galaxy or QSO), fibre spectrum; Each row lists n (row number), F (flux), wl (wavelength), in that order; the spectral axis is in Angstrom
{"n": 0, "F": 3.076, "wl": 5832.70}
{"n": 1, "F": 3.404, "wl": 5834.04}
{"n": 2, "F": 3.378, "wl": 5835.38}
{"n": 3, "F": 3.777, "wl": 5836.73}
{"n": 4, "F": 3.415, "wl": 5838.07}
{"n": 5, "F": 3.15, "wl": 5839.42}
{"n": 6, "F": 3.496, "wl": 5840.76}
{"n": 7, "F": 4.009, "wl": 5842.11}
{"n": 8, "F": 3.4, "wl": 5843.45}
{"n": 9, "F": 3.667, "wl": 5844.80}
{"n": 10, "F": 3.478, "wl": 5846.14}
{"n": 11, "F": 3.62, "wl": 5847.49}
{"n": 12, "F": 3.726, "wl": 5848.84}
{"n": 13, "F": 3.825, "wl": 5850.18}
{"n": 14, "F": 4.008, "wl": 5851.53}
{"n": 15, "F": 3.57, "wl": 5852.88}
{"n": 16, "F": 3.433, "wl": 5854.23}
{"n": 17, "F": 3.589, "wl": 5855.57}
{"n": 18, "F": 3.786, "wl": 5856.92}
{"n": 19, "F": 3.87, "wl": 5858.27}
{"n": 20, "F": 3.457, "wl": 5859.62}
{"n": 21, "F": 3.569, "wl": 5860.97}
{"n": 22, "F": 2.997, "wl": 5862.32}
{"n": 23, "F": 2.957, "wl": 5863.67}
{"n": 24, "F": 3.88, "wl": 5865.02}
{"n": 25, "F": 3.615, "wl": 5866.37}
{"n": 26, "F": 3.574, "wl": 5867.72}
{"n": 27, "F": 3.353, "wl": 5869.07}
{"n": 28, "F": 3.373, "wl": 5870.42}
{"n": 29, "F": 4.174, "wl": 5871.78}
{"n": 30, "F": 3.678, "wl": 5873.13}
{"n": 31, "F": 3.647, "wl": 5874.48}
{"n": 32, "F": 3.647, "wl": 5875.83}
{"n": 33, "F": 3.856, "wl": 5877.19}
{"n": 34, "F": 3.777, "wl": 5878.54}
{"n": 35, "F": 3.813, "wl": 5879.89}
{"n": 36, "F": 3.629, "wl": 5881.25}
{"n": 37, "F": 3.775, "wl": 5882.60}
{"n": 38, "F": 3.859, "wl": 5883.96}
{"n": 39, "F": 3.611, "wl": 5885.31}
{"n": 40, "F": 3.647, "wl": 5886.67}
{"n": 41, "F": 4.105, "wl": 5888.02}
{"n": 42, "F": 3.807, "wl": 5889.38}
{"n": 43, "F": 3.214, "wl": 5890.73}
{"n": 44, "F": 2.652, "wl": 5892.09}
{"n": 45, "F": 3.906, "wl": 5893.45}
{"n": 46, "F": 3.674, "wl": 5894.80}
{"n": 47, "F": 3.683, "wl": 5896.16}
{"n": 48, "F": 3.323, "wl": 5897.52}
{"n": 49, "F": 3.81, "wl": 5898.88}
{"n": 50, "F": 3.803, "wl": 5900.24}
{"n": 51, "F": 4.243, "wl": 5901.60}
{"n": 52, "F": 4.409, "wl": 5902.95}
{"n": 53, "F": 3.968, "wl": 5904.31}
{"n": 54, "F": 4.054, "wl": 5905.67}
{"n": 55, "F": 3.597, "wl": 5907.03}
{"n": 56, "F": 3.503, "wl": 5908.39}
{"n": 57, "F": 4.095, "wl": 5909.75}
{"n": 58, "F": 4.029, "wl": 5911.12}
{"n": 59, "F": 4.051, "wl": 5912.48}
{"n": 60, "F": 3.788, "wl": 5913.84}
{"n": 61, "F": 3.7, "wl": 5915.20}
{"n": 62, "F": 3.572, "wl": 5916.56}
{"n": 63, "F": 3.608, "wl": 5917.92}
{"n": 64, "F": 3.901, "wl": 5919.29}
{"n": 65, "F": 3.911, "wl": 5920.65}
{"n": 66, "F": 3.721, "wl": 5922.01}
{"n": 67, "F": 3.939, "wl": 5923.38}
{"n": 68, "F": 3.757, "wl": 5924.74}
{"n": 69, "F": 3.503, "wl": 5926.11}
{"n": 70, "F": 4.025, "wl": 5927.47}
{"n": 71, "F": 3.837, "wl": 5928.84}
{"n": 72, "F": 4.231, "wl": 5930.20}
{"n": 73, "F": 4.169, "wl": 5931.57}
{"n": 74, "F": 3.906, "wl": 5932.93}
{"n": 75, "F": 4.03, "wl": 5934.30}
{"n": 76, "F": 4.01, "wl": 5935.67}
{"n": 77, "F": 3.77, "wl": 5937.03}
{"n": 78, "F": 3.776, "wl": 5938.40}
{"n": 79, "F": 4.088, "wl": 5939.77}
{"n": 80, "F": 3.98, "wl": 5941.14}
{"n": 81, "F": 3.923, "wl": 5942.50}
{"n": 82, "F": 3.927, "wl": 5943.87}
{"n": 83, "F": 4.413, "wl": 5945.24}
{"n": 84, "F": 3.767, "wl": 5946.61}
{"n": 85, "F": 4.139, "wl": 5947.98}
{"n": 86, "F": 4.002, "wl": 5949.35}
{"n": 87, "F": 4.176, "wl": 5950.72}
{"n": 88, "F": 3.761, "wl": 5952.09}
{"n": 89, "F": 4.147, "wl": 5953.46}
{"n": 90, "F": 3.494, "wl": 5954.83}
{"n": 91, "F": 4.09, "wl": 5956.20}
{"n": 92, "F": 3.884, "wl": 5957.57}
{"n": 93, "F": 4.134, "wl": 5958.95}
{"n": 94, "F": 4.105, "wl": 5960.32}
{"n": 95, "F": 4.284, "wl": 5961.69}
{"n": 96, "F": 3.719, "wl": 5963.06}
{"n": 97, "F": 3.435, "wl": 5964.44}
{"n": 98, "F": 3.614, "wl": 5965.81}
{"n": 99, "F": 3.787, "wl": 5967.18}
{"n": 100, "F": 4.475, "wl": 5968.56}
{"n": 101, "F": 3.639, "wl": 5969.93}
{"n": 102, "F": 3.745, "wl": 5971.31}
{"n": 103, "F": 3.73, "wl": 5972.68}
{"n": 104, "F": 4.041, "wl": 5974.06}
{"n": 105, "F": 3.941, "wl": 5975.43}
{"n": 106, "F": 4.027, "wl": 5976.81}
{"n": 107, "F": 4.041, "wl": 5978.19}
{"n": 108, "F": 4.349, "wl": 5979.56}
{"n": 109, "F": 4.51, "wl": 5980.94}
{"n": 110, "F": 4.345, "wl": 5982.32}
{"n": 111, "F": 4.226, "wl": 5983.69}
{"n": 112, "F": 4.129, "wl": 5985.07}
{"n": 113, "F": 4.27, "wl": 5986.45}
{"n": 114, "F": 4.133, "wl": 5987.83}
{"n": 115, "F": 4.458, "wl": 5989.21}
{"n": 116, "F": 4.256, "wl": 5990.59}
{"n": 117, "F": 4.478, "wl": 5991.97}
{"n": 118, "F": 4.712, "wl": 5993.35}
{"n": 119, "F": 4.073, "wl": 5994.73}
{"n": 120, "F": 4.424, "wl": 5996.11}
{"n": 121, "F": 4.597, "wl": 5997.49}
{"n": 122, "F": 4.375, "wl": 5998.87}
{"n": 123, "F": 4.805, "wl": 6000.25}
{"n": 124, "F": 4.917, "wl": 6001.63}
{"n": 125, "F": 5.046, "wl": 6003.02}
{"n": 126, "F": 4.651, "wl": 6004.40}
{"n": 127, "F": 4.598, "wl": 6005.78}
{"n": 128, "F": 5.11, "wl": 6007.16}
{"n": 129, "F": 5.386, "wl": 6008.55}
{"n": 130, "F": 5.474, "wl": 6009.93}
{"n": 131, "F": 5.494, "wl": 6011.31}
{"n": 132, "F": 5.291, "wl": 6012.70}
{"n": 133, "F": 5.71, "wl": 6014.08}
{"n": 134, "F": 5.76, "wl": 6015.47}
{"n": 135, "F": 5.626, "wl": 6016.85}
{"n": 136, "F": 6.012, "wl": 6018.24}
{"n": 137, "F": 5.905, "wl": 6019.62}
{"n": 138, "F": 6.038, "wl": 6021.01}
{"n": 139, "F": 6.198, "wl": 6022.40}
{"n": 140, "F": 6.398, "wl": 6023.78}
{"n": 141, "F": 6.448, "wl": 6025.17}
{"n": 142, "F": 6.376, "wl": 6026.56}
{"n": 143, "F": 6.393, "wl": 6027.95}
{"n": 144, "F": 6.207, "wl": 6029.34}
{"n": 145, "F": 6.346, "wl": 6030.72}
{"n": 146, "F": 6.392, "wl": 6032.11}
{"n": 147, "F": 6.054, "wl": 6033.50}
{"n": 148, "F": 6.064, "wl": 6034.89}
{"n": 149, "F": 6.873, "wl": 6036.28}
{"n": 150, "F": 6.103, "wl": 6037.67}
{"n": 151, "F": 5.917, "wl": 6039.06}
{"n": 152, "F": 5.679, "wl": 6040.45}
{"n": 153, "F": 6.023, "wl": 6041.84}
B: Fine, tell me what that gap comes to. 5.2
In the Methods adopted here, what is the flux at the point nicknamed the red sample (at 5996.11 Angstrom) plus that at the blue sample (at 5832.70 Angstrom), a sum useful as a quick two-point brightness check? 7.5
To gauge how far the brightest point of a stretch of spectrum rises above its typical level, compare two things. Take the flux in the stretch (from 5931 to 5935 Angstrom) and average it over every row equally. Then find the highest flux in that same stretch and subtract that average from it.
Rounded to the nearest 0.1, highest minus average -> 0.1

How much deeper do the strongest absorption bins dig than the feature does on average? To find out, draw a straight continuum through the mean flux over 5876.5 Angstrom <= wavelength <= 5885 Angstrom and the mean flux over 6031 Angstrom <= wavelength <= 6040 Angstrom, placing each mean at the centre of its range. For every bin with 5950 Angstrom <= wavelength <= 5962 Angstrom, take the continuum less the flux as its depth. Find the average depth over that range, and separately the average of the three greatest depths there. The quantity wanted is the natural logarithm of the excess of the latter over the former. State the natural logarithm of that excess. -1.3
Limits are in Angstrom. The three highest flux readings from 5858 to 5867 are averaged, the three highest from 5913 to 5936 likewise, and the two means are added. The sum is 7.9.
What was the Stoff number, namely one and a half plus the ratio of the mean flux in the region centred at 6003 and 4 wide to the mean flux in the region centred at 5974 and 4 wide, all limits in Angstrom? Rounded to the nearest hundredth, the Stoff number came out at 2.75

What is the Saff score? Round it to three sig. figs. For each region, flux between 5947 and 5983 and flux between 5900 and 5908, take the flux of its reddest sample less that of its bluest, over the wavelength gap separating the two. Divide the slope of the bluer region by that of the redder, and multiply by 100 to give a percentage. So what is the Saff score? -506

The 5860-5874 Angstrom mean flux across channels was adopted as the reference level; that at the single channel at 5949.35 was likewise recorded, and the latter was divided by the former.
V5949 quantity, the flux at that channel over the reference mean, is 1.14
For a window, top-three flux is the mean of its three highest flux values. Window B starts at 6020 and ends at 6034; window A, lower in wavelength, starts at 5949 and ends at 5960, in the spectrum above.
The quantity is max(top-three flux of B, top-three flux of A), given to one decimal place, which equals 6.4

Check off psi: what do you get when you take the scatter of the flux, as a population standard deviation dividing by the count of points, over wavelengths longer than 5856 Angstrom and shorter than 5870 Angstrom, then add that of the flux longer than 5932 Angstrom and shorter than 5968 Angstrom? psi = 0.54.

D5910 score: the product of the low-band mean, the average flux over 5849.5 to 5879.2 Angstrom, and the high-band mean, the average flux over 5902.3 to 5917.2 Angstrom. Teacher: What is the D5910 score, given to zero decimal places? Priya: 14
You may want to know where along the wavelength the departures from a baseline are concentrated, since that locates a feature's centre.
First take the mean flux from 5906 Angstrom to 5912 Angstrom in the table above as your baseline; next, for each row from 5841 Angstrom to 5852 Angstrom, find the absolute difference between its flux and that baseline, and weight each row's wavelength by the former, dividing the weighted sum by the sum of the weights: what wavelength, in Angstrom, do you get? 5845.8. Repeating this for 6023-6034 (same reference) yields 6028.5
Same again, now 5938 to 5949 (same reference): 5944.1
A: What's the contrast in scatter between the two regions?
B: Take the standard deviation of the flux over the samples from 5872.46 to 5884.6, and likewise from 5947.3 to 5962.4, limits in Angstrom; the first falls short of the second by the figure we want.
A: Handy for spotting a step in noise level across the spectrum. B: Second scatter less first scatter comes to 0.13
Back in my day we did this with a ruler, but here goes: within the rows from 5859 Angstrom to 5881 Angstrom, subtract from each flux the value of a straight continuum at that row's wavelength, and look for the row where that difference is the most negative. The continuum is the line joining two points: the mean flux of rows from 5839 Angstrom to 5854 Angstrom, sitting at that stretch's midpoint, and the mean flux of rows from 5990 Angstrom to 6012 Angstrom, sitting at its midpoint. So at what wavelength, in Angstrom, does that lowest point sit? 5863.67 Angstrom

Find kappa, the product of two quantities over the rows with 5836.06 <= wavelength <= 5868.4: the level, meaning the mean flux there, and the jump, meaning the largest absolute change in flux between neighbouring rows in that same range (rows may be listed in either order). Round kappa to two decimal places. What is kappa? 3.30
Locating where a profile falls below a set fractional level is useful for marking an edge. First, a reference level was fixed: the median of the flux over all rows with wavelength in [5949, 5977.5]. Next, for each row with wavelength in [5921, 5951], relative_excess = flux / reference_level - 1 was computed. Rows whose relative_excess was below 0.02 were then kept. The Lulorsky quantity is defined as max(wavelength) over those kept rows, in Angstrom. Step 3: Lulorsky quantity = 5949.35 Angstrom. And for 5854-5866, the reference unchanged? 5865.02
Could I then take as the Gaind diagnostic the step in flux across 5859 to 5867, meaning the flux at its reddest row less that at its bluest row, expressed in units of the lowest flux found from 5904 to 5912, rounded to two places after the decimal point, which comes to 0.05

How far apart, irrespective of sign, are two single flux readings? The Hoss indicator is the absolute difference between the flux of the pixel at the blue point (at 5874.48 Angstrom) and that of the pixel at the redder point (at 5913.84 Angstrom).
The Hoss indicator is 0.14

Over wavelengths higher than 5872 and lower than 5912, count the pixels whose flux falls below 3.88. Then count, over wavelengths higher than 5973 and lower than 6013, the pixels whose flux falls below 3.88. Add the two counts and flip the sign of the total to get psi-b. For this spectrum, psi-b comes -21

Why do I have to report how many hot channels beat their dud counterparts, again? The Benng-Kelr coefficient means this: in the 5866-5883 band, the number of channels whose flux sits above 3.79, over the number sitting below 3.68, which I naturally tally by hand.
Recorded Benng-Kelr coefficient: 0.4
